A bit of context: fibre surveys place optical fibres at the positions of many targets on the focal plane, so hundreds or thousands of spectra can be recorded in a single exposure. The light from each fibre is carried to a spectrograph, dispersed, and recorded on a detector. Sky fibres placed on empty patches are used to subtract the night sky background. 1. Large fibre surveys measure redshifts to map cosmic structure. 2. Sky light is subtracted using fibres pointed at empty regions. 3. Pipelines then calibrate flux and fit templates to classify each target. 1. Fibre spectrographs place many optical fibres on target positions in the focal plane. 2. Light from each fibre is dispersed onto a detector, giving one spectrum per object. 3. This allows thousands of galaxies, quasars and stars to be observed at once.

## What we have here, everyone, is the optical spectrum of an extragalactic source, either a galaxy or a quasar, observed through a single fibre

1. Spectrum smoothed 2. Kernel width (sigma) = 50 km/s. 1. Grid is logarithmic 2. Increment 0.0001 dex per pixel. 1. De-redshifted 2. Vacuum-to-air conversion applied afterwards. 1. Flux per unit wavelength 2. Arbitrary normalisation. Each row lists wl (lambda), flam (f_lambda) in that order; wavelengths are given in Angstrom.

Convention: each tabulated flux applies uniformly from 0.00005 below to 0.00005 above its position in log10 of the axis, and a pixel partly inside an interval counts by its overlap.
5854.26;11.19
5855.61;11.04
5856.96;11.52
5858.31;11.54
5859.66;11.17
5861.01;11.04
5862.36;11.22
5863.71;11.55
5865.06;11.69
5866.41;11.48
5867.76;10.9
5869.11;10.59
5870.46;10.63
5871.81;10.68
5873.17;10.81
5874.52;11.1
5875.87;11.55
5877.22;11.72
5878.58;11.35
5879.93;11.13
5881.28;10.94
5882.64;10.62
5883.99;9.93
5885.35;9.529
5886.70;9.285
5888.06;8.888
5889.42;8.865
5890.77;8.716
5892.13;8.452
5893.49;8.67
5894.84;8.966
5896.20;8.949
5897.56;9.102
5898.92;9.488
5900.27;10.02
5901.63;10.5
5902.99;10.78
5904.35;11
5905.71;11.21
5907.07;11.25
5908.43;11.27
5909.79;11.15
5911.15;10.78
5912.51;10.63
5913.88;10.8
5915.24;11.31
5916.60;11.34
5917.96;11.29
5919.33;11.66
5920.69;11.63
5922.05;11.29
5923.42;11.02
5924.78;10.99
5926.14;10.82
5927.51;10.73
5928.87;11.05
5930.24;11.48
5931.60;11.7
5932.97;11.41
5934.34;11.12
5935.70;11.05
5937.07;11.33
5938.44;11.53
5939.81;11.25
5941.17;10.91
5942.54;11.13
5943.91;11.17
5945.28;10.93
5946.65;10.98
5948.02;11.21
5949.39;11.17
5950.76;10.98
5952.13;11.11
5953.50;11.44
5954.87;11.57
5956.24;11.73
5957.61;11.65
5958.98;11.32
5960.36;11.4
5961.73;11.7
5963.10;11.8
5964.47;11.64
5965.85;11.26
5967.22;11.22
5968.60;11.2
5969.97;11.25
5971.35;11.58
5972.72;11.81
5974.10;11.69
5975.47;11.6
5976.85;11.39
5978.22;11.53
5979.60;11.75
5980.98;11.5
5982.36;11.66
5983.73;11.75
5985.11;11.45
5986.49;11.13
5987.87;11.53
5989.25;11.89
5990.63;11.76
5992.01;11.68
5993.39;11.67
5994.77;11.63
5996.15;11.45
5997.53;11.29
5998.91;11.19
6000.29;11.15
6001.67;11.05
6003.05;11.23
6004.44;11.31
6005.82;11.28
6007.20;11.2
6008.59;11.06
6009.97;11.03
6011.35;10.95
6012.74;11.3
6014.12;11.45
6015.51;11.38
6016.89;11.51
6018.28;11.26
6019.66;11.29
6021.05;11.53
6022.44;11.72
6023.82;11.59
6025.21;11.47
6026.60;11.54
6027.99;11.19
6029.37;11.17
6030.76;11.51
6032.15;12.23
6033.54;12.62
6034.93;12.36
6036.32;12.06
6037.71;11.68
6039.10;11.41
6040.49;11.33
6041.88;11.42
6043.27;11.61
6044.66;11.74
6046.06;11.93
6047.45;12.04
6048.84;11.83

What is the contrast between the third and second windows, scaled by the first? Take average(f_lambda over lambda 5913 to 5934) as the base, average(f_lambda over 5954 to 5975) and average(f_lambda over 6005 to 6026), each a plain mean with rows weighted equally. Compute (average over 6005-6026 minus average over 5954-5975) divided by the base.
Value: -0.017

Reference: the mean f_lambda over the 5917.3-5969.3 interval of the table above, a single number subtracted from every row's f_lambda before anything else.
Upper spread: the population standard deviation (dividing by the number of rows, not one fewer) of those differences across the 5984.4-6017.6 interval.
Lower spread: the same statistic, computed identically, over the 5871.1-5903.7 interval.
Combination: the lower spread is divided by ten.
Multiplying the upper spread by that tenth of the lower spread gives 0.025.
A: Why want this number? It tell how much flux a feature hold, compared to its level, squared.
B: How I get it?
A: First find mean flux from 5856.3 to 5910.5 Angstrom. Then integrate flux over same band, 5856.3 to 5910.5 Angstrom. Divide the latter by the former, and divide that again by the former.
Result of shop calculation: 5.2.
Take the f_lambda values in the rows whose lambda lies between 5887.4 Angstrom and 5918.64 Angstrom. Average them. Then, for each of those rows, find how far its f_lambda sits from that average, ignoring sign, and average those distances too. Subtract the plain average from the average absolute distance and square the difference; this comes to 84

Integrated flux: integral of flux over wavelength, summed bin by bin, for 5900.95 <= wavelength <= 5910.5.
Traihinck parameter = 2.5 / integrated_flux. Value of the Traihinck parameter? 0.0238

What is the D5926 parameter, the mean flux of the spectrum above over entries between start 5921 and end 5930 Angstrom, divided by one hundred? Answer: 0.110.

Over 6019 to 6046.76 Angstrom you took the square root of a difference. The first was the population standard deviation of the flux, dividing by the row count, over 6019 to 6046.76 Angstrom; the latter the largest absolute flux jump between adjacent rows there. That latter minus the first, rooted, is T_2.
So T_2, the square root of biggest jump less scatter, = 0.58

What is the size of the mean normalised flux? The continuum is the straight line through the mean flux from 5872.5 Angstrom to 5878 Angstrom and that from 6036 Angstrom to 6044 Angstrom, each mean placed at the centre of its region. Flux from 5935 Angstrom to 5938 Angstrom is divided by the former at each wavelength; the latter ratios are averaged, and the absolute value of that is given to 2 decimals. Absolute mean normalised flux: 0.98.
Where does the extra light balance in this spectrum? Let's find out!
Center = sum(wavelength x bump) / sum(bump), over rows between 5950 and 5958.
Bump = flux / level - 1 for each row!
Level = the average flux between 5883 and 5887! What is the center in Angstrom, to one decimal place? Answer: 5954.5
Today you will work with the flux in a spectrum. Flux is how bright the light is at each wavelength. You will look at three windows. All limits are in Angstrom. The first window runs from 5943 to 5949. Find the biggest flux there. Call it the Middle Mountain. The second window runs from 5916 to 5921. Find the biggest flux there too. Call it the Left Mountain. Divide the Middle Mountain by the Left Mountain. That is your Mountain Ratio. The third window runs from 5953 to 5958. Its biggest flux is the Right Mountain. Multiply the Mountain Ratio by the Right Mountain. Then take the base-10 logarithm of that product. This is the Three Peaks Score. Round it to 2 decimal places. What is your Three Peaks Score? 1.05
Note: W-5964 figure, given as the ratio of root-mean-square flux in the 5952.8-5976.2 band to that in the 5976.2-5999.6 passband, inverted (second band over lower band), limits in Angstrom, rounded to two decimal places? 1.00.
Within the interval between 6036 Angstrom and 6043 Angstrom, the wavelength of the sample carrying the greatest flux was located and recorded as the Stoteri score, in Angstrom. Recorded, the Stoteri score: 6036.32 Angstrom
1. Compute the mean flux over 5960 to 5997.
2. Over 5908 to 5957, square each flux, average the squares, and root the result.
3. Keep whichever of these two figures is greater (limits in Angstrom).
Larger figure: 11.6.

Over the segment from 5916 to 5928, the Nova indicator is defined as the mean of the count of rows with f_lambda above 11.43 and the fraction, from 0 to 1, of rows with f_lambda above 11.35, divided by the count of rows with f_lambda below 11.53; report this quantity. 0.16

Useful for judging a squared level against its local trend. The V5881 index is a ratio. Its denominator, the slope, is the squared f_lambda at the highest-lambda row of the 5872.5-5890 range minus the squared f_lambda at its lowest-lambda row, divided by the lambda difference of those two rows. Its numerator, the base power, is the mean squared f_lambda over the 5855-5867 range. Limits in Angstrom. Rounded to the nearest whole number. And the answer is -55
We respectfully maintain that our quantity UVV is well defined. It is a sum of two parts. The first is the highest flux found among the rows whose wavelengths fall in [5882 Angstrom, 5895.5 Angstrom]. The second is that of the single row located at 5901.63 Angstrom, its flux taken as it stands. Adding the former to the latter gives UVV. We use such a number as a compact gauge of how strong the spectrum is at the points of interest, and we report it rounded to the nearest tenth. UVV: 21.1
